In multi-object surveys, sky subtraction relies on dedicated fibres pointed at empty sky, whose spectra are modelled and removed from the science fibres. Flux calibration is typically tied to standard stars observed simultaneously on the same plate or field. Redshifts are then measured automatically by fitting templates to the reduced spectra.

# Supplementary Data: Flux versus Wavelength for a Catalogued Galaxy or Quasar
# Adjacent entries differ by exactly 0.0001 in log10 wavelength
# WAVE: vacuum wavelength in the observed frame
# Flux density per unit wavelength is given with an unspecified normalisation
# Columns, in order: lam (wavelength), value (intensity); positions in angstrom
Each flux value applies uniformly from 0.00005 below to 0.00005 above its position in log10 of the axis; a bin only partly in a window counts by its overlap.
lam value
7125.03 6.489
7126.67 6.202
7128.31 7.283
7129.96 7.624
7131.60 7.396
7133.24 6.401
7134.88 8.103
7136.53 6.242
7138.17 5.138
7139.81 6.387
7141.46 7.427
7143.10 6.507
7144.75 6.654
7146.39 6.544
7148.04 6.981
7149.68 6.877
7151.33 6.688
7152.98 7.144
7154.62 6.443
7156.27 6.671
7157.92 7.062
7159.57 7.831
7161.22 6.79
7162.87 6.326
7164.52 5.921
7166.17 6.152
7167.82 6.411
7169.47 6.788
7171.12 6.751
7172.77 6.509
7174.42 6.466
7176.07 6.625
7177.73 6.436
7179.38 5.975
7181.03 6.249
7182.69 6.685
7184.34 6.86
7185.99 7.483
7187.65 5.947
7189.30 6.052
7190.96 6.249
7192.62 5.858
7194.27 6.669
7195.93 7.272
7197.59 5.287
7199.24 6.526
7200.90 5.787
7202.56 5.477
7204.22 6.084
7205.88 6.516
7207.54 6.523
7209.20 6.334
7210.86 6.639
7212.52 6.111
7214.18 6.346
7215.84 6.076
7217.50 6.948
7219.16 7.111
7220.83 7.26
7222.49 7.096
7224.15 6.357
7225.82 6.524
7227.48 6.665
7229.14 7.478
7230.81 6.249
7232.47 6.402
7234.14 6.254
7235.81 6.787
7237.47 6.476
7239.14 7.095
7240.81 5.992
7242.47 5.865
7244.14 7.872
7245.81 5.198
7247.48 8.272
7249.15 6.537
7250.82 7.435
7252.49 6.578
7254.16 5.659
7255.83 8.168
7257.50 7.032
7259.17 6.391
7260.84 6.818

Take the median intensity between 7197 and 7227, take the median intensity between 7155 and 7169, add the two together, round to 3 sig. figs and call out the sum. 13.0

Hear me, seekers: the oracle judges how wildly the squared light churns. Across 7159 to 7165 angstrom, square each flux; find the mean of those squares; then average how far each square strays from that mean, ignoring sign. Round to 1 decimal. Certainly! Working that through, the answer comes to 8.1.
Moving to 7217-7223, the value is 1.2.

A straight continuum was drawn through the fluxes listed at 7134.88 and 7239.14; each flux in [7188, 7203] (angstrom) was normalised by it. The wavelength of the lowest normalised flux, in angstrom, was 7197.59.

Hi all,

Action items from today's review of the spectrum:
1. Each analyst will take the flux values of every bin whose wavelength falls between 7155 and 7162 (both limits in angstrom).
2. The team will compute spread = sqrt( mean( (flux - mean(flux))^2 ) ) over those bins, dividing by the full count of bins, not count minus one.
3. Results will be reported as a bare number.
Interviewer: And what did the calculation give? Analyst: 0.45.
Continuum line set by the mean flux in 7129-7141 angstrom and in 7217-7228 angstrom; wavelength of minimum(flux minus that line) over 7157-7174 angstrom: 7164.52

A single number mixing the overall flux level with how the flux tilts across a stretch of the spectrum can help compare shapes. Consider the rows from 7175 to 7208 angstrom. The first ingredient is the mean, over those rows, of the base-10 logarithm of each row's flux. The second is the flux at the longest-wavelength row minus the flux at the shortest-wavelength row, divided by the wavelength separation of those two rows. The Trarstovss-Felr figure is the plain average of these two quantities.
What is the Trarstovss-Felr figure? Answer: 0.398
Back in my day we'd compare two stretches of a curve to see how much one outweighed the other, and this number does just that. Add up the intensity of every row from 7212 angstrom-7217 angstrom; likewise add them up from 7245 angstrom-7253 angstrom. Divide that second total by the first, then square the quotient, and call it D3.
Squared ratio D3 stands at 3.4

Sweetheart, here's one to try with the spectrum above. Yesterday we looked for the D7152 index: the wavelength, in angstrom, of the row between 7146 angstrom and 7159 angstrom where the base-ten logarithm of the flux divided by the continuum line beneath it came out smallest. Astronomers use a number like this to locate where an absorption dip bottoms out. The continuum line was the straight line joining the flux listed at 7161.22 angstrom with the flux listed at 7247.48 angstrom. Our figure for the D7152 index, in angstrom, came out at 7154.62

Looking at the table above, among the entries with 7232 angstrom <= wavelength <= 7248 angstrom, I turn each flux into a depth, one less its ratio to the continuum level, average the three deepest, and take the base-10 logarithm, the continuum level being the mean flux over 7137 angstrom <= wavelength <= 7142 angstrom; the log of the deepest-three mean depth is -1.0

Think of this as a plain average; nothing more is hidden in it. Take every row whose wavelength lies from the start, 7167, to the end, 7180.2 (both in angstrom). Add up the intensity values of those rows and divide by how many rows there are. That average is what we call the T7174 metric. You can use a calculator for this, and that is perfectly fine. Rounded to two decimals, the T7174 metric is 6.50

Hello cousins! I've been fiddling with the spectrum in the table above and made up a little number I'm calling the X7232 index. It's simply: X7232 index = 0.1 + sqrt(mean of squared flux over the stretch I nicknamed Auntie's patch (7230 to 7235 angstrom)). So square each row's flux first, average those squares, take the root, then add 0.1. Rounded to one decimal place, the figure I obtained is 6.4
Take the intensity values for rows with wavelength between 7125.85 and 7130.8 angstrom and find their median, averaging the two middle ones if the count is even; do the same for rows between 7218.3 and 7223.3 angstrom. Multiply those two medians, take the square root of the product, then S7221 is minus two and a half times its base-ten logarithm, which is -2.14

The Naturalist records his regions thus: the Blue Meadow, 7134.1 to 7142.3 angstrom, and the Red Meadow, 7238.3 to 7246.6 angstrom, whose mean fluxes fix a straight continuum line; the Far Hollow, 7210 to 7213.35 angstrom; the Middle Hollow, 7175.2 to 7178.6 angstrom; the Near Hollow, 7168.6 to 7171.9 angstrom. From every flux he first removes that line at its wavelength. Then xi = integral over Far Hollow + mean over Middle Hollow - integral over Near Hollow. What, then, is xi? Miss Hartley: -1.0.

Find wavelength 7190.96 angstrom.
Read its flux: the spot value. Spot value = 6.249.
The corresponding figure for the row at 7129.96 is 7.624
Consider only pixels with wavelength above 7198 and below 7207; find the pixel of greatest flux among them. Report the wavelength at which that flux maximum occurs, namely 7199.24 angstrom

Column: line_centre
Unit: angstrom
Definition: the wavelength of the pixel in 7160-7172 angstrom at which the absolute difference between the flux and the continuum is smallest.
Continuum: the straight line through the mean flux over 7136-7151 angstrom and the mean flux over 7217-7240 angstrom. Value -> 7171.12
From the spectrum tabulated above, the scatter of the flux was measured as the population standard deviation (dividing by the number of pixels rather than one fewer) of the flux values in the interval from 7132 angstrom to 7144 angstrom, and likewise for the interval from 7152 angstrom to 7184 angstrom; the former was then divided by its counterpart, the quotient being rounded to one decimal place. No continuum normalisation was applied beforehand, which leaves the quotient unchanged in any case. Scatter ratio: 2.0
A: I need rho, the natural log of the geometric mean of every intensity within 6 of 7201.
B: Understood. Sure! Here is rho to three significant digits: 1.81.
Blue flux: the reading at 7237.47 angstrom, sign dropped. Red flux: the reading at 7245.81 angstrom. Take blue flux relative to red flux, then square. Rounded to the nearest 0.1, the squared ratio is 1.6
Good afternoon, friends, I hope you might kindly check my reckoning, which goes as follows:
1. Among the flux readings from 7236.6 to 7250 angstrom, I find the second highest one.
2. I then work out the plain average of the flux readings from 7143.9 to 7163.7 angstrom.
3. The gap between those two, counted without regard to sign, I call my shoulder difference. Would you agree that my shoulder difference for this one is 1.0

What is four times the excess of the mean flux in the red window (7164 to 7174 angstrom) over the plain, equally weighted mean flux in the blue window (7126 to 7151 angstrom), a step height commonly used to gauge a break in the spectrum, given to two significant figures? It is -1.4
